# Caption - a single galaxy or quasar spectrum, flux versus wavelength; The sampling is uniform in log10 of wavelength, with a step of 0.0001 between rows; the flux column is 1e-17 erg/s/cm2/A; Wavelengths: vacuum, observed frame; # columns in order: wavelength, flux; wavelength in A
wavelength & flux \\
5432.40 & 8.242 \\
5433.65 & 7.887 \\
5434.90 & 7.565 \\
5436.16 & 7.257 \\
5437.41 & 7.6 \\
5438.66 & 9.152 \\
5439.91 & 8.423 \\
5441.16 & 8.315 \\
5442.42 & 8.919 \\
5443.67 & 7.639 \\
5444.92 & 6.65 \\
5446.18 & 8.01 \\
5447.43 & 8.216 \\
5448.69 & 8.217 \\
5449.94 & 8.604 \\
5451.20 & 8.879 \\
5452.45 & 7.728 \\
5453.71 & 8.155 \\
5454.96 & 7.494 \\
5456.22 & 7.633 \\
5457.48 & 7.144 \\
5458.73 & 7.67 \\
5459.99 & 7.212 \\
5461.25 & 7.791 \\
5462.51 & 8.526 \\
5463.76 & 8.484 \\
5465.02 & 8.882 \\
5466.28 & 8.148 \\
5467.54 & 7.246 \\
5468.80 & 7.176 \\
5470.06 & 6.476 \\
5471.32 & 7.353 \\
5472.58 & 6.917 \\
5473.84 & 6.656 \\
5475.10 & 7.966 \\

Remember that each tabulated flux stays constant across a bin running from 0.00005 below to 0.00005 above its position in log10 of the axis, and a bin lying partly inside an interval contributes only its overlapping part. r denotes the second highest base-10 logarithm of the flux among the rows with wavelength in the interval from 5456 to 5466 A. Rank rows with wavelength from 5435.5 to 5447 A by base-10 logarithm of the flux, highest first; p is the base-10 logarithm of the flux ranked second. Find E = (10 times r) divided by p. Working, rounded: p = 0.950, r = 0.931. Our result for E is 9.8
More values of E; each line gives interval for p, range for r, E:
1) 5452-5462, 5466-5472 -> 9.7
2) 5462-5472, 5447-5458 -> 10.0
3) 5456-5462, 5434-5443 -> 10.7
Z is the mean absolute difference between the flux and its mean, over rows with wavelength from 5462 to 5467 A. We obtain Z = 0.19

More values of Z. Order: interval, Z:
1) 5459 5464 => 0.50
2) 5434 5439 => 0.63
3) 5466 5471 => 0.44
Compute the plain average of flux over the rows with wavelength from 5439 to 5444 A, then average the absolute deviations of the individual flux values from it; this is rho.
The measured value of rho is 0.35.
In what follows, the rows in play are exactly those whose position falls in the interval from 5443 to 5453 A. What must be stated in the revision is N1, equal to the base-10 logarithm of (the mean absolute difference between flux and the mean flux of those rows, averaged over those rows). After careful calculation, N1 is -0.31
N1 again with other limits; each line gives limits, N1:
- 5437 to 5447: -0.21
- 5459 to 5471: -0.18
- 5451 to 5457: -0.37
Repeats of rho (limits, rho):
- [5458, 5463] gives 0.36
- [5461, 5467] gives 0.32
